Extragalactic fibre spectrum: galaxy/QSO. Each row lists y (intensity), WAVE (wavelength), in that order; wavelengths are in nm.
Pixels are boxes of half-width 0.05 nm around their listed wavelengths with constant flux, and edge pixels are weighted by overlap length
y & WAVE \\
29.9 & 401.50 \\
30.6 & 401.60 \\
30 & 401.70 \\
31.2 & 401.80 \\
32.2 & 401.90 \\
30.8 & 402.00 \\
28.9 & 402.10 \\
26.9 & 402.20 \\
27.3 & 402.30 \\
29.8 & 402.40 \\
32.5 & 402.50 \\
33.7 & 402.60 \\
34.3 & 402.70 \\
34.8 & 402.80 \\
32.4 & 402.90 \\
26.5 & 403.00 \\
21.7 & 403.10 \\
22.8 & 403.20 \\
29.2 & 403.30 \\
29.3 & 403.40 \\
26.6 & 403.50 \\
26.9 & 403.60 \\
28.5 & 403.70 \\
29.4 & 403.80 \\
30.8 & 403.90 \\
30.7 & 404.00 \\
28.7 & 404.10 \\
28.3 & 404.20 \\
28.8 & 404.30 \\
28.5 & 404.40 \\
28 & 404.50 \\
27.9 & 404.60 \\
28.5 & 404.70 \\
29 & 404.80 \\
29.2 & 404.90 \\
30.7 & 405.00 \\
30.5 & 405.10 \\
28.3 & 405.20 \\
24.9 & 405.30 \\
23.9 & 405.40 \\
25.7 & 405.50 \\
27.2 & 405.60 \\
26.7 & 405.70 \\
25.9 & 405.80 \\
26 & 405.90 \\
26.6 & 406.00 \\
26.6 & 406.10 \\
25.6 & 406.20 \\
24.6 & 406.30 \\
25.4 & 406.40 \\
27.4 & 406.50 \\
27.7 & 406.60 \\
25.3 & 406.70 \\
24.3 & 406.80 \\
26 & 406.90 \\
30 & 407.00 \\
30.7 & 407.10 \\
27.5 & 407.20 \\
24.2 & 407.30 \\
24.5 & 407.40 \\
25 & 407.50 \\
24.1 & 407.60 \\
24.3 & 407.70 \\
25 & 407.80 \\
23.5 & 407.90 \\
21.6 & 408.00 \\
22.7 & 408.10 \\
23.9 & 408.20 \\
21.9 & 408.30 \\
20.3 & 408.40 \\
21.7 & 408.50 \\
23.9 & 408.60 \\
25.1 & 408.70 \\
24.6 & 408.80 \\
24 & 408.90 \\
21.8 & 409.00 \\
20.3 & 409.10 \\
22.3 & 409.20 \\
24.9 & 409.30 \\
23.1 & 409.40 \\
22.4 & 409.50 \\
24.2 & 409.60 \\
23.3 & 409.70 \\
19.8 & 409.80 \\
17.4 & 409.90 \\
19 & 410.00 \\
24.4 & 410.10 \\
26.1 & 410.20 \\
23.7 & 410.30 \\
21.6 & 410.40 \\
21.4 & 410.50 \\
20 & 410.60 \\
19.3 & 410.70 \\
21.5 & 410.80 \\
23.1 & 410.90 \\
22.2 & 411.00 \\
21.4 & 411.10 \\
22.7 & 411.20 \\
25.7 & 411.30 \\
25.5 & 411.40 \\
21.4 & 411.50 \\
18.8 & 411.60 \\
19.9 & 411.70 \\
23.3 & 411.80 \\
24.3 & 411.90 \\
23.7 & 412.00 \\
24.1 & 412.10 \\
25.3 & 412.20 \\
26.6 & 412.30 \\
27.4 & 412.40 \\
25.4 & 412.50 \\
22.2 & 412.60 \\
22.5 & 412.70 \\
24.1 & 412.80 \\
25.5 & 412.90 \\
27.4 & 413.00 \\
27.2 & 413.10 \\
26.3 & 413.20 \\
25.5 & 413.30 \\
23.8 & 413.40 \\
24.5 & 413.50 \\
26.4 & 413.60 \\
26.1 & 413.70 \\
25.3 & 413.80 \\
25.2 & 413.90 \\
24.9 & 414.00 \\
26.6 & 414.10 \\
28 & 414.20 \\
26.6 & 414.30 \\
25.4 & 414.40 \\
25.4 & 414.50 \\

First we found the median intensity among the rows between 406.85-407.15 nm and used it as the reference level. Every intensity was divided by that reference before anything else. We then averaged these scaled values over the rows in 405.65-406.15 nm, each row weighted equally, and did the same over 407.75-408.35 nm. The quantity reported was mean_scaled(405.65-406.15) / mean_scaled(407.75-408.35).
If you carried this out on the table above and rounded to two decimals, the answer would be 1.14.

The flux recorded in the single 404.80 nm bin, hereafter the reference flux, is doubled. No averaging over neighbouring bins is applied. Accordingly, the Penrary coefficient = 58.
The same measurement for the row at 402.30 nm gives 55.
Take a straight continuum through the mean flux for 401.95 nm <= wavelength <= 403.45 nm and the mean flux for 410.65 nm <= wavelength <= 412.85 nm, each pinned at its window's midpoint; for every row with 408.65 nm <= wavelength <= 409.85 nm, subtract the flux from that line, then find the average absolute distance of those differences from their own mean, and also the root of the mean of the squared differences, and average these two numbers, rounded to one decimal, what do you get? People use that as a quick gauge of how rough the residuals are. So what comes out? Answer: 1.9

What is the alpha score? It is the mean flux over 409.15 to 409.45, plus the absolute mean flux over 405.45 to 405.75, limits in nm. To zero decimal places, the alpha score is 50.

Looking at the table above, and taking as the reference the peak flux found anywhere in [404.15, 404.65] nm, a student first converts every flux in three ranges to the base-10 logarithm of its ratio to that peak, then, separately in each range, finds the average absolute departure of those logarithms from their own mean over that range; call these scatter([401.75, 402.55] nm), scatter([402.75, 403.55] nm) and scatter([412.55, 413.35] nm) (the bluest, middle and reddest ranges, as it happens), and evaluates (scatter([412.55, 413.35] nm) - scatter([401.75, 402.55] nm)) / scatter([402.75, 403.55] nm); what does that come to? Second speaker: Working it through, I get 0.1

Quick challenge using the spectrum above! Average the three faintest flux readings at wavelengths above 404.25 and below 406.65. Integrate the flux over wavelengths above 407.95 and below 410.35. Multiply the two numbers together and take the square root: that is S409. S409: 36.4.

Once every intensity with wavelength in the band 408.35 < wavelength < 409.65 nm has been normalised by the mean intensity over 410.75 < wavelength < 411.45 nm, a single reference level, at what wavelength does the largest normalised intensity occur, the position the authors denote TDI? 408.70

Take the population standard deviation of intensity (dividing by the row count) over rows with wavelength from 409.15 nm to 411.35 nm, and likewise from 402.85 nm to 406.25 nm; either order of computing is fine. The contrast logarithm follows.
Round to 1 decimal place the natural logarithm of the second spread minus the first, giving -2.1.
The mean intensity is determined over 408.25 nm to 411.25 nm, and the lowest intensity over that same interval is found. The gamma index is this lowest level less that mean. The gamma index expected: -4.8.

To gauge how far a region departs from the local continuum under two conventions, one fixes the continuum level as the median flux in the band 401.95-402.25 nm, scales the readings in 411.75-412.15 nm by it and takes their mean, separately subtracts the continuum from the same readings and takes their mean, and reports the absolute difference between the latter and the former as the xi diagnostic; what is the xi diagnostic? 5.9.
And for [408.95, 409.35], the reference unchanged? 7.3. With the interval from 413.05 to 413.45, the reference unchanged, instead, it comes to 4.1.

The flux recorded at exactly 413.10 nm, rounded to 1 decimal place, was 27.2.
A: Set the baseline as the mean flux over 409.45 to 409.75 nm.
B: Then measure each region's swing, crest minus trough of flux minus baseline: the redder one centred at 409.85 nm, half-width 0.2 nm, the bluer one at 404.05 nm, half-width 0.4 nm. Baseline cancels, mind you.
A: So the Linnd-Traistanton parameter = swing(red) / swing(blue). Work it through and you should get 2.4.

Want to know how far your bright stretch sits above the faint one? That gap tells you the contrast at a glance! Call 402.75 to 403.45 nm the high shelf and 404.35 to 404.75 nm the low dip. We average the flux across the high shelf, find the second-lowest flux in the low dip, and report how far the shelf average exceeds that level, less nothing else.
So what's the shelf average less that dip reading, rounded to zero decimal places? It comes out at 0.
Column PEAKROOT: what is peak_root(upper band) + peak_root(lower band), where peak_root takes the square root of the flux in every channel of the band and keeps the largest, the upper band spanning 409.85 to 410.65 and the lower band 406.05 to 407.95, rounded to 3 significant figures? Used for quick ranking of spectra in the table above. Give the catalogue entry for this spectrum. 10.6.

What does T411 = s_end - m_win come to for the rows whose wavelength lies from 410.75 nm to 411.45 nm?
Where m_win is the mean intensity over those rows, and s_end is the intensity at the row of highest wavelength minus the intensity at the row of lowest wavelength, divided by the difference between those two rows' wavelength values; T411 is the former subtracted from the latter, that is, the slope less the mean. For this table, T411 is -16.5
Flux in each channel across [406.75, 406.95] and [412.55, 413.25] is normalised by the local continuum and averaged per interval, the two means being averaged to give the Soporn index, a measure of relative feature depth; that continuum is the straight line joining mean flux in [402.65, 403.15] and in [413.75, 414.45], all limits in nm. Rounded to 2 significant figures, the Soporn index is 0.91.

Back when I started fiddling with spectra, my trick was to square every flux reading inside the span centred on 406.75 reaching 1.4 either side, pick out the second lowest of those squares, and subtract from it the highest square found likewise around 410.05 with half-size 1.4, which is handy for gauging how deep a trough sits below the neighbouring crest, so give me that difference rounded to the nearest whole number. -166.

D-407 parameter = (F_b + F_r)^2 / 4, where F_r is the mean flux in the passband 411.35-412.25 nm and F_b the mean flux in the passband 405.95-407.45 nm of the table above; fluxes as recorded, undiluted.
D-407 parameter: 609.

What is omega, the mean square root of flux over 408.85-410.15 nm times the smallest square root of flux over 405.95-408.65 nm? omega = 21.1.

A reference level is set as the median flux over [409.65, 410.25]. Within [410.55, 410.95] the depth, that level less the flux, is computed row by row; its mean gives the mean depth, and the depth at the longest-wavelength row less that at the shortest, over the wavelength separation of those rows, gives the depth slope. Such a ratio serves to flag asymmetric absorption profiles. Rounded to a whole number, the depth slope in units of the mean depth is -18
